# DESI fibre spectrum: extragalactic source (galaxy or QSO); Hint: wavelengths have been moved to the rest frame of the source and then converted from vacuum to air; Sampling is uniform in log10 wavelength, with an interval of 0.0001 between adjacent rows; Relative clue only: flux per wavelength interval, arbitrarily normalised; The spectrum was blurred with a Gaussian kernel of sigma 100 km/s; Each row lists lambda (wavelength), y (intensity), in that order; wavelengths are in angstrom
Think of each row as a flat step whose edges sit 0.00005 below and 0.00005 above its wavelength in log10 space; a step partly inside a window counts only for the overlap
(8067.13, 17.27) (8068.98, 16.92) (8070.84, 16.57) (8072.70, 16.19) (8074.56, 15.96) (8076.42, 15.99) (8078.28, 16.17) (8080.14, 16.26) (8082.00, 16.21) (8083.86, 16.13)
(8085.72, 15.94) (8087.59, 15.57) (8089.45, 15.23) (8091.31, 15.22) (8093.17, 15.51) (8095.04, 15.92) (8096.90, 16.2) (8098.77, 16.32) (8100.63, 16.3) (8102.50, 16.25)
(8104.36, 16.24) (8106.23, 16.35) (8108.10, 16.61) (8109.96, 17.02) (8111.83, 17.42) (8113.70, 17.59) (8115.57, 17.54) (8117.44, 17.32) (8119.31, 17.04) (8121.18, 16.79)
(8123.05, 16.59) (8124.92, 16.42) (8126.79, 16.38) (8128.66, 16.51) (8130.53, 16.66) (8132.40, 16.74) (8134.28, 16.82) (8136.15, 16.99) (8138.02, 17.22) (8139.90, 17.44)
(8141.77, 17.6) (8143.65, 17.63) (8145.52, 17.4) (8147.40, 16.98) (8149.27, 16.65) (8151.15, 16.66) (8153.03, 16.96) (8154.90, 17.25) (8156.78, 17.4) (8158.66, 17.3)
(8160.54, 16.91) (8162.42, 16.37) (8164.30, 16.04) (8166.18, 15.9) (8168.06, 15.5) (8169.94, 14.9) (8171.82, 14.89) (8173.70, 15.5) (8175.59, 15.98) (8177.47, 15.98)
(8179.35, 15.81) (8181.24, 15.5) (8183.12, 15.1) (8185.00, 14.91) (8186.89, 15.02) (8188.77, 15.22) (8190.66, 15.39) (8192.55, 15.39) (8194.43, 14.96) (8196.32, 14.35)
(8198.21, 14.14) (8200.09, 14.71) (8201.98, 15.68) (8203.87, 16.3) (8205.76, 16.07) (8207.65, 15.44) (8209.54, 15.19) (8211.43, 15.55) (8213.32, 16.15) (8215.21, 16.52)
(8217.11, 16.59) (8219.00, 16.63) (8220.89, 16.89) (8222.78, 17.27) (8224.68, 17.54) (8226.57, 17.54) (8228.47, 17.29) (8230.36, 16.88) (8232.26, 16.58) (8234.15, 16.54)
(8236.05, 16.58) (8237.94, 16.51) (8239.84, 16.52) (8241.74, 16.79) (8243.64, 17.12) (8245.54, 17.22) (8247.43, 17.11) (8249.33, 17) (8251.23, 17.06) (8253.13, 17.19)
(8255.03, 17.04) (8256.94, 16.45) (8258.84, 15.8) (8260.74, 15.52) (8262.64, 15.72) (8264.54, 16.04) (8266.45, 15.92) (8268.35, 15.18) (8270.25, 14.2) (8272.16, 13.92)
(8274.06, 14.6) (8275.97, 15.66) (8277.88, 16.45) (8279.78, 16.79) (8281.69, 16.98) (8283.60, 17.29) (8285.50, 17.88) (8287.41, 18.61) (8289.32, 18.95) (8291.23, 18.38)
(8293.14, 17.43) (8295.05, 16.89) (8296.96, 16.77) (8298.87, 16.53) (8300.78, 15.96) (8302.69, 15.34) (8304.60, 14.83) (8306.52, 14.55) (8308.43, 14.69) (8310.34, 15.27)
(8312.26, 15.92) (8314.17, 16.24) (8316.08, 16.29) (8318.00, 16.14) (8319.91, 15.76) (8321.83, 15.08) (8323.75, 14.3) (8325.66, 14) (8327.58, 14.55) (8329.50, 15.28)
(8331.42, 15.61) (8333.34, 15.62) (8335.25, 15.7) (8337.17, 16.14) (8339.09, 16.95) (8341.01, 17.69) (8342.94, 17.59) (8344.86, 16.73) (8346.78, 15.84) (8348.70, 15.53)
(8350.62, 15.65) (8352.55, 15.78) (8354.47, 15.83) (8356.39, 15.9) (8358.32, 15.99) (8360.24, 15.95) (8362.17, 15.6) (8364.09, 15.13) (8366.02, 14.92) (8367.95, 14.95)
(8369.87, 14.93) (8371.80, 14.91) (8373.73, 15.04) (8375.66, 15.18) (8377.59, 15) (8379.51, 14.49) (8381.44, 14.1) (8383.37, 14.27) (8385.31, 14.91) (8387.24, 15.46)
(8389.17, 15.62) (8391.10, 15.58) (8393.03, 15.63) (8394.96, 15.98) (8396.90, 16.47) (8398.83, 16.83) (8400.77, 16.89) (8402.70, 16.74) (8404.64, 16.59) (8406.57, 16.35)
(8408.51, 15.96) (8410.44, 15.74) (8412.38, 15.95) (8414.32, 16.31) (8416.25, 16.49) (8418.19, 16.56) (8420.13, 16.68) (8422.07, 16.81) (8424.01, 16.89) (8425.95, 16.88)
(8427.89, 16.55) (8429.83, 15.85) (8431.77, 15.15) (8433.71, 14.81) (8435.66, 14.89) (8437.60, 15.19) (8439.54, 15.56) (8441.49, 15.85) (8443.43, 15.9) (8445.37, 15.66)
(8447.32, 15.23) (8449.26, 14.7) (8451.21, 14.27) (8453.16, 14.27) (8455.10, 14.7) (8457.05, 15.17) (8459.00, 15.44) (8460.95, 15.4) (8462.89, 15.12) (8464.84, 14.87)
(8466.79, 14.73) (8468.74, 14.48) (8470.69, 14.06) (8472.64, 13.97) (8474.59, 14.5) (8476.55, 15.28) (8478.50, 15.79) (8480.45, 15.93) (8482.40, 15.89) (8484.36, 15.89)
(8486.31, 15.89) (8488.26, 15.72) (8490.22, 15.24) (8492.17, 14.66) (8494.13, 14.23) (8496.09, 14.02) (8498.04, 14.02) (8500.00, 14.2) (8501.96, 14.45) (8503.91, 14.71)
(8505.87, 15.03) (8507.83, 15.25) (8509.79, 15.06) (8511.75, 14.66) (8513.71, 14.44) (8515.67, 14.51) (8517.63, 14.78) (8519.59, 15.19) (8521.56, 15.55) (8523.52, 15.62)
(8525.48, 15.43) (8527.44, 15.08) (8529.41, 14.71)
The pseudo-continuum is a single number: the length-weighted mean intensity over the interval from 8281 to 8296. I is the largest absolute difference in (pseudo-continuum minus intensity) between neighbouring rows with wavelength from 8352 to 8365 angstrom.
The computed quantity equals 0.5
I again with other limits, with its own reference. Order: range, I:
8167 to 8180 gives 0.6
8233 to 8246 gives 0.3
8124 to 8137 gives 0.2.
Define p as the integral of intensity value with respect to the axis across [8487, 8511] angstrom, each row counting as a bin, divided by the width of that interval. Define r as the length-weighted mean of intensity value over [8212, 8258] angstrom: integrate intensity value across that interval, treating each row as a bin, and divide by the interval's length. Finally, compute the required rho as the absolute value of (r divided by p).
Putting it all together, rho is 1.14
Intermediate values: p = 14.7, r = 16.9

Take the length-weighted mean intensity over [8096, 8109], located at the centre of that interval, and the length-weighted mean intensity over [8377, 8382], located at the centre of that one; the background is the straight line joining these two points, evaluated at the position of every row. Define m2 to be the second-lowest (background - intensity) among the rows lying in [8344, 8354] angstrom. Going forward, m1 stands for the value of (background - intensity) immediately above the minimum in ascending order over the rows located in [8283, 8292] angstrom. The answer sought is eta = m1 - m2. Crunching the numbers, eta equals -2.4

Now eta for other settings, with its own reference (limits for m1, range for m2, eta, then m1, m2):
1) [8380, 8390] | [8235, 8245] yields 0.4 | -1.0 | -1.36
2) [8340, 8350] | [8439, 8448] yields -1.1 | -2.8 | -1.69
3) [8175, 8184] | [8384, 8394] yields 1.0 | -0.1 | -1.13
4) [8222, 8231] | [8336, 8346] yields 0.8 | -2.0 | -2.80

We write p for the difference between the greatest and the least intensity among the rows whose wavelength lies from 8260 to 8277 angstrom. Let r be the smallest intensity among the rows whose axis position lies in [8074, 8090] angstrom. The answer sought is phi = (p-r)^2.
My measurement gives 172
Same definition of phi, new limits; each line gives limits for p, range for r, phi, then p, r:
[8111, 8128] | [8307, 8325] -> 171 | 1.21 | 14.3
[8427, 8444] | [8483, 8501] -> 151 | 1.74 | 14.02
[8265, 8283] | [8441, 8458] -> 126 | 3.06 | 14.27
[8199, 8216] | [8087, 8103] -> 180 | 1.81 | 15.22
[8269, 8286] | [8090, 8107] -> 127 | 3.96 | 15.22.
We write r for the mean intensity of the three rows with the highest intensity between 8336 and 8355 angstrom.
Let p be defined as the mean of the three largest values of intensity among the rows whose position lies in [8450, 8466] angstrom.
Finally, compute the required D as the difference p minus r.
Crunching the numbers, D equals -2.1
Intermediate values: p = 15.3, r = 17.4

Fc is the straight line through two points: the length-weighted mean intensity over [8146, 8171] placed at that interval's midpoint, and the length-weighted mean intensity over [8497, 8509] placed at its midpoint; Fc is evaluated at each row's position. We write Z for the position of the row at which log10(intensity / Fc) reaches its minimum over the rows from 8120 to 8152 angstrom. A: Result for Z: 8126.79 angstrom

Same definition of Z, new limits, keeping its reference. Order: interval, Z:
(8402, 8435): 8433.71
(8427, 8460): 8451.21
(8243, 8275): 8272.16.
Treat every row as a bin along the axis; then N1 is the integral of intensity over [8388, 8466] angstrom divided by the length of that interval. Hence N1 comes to 15.8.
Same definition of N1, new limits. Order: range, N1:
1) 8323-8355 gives 15.8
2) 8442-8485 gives 15.1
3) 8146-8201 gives 15.8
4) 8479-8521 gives 15.0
